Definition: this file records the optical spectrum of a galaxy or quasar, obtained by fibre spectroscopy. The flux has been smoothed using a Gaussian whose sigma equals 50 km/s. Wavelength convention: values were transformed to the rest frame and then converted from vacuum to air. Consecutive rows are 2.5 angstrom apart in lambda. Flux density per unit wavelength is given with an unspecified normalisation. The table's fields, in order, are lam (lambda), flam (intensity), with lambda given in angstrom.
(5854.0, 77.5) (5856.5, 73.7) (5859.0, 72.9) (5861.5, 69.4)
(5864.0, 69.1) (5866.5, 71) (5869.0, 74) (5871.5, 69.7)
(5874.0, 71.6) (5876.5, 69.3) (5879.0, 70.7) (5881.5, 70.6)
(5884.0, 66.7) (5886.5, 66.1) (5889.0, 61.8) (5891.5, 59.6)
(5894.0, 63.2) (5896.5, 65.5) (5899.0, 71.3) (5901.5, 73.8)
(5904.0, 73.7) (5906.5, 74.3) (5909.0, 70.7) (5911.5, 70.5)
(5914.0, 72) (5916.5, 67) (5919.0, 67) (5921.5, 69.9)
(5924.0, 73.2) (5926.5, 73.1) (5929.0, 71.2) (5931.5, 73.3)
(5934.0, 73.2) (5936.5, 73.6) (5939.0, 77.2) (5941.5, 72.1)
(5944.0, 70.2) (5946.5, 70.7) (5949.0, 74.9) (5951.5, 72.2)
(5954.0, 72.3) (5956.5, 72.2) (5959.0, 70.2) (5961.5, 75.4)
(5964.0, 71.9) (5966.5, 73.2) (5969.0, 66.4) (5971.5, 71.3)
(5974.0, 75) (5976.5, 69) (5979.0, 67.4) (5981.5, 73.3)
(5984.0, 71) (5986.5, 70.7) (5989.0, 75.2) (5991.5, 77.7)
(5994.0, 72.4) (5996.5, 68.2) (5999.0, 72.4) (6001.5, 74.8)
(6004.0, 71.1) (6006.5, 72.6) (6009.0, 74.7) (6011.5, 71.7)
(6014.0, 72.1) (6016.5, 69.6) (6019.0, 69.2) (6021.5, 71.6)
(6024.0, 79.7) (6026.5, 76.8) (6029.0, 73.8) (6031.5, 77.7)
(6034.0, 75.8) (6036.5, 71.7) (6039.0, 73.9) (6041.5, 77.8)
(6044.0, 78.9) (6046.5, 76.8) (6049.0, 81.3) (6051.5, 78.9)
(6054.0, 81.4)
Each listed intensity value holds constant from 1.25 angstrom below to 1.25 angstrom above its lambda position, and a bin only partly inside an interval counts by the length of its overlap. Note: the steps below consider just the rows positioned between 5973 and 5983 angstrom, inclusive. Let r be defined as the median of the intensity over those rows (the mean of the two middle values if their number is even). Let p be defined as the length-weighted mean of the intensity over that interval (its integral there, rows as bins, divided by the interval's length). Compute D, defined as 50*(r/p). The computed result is 50.1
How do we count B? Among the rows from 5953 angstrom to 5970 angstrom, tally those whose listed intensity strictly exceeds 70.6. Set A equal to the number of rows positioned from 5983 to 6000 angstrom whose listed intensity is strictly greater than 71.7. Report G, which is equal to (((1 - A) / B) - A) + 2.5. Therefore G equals -2.1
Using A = 4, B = 5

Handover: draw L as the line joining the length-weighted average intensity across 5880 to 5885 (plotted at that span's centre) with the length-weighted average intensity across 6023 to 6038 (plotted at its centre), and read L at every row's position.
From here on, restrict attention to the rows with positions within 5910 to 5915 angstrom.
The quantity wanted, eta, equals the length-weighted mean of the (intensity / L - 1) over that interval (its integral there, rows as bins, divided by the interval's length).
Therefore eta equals 0.013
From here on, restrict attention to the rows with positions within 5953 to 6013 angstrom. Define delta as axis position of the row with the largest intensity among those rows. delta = 5991.5 angstrom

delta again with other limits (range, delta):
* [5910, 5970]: 5939.0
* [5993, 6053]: 6049.0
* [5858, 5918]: 5906.5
